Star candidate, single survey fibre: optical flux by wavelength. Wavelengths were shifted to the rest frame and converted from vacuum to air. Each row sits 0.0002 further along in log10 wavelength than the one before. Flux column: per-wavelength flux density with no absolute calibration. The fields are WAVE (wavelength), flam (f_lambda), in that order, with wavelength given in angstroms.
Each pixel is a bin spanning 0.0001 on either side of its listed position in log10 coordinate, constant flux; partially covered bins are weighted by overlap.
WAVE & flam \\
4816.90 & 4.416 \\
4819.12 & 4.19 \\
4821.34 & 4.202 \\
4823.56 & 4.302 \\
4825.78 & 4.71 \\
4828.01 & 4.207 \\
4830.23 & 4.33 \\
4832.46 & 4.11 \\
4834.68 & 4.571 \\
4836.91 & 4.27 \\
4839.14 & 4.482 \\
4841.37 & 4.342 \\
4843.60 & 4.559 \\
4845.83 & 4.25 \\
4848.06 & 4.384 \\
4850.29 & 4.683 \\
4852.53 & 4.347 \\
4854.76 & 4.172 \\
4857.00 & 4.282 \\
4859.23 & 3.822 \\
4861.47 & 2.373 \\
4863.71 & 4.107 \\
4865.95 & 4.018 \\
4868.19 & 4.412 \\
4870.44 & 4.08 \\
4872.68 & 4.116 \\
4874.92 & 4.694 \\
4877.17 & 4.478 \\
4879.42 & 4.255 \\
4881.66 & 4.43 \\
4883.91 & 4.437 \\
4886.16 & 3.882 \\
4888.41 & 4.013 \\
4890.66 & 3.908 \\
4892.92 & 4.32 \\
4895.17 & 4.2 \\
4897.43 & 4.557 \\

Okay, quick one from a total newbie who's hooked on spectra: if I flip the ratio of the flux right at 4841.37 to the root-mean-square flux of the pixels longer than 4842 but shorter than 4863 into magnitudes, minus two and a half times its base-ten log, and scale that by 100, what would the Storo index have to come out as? -5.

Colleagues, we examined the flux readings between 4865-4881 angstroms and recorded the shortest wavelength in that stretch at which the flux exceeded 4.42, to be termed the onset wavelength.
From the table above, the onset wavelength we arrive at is 4874.92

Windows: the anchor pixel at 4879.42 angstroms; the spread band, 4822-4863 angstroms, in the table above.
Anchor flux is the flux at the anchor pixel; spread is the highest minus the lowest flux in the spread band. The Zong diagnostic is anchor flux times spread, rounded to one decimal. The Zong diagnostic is 9.9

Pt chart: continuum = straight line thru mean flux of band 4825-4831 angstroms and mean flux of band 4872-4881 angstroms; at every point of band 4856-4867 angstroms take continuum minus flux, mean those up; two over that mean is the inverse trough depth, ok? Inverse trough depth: 3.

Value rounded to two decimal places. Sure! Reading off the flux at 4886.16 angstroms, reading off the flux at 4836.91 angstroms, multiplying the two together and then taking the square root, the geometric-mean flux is 4.07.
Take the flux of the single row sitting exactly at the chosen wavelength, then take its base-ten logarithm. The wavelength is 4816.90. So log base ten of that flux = 0.645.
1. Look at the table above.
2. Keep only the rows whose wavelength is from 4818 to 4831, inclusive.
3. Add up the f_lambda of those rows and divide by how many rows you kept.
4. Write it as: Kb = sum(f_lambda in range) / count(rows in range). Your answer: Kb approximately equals 4.3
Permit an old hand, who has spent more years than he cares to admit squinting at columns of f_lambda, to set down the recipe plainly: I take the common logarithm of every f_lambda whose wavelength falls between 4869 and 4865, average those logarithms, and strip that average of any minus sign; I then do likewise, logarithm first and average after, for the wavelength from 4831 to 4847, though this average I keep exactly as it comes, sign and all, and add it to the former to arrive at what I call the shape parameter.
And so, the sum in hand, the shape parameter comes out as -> 1.26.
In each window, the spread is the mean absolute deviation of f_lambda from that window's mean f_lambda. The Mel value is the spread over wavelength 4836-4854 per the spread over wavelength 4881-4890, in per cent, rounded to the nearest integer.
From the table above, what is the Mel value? 49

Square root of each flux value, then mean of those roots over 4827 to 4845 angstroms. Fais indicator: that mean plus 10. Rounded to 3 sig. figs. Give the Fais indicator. 12.1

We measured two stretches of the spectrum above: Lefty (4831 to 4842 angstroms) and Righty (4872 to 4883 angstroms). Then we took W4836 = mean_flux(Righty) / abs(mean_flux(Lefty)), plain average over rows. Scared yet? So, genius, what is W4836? 1.01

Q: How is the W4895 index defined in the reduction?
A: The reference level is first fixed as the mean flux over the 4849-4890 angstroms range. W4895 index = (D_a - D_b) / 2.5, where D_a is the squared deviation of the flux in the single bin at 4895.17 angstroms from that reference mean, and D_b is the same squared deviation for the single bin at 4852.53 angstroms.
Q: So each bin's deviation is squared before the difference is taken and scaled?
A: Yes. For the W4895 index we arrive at -0.015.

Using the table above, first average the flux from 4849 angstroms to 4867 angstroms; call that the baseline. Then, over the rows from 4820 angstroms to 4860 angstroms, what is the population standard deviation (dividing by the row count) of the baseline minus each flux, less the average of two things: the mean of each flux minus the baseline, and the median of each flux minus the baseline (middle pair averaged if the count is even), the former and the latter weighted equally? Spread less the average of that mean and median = -0.14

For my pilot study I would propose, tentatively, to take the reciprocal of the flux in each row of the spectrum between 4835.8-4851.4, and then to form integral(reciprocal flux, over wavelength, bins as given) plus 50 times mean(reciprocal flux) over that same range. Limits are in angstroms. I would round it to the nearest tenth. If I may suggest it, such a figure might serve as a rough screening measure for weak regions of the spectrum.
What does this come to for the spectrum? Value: 14.8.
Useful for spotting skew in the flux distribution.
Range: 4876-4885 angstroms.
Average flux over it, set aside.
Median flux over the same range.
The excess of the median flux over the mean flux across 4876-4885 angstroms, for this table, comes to 0.03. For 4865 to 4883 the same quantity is 0.02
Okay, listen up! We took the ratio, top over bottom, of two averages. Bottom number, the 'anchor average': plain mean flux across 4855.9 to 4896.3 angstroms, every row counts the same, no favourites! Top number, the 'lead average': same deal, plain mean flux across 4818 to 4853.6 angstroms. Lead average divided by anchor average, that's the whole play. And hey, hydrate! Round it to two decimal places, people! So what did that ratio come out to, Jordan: 1.07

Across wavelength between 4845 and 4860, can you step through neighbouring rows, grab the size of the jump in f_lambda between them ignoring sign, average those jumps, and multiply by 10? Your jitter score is 2.5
